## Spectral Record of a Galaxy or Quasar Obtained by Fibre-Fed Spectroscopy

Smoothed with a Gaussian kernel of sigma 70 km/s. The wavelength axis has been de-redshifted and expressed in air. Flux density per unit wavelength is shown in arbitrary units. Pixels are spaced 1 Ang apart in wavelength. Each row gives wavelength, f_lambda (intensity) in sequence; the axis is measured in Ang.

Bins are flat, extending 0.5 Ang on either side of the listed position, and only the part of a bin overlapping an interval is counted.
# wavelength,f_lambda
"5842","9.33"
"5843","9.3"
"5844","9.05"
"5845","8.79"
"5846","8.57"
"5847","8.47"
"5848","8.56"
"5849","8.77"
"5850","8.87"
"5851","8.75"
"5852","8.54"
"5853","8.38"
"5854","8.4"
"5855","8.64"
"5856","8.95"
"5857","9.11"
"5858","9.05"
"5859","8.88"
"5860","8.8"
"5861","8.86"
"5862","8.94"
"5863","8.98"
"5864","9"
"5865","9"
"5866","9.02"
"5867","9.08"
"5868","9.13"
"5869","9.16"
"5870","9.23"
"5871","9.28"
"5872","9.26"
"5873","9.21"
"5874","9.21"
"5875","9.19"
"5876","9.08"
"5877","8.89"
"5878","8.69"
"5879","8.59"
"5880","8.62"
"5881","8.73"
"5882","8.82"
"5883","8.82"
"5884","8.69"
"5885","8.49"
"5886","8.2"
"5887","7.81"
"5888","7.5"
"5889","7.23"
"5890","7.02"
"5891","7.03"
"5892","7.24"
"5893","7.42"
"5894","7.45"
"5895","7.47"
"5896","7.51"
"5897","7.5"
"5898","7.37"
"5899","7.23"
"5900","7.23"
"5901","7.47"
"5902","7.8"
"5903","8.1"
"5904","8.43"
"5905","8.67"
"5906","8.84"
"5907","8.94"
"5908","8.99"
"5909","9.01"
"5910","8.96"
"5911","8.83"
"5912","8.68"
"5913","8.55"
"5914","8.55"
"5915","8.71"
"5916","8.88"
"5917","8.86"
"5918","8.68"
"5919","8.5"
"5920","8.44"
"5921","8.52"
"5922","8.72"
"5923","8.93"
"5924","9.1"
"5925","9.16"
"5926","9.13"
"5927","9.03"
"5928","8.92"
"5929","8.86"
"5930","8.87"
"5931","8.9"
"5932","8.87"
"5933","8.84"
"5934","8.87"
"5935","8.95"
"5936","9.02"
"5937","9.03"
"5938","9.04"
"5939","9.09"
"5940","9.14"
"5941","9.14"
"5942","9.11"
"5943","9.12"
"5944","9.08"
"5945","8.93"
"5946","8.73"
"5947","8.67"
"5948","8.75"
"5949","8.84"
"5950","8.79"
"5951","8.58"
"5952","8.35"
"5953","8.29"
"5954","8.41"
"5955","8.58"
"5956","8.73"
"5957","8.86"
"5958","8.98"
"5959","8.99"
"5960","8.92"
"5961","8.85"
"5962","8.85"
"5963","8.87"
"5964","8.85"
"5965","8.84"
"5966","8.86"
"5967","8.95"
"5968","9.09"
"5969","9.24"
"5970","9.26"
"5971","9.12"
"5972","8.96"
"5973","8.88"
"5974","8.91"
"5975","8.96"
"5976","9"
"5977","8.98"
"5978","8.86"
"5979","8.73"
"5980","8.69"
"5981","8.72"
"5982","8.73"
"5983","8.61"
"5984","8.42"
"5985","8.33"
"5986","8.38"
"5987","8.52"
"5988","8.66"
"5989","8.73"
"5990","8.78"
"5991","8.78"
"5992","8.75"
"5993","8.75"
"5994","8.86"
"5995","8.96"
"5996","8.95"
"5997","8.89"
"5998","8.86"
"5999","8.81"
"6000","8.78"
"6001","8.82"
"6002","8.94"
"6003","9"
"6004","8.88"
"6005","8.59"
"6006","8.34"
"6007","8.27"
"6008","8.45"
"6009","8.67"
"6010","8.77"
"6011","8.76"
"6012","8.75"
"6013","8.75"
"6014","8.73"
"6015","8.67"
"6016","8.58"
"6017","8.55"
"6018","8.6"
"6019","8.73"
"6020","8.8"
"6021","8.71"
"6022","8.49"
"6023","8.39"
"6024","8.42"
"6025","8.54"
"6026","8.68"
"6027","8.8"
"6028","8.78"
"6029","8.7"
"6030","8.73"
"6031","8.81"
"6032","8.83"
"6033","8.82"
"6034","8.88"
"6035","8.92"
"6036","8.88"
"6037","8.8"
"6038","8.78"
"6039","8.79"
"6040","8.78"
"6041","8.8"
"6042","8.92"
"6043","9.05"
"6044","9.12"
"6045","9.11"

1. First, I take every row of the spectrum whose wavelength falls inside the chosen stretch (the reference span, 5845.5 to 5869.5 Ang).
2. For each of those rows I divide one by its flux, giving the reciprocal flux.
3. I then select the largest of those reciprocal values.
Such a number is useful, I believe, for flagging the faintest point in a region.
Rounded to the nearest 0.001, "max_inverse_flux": 0.119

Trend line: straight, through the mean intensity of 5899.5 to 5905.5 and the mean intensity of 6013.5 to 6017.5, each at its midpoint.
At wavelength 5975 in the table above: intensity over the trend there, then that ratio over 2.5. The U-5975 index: 0.427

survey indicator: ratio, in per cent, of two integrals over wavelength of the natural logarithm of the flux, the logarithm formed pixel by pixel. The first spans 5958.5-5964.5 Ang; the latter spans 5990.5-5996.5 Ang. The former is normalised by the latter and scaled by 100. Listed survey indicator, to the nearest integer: 100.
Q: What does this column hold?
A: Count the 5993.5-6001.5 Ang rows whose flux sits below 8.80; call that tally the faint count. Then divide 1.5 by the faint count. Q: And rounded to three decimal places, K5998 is 1.500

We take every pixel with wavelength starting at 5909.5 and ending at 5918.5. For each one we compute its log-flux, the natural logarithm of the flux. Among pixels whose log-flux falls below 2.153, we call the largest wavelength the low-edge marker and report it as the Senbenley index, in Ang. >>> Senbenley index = 5914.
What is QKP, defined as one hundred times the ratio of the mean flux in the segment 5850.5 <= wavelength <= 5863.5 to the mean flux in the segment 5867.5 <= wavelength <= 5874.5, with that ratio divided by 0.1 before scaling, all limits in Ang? 954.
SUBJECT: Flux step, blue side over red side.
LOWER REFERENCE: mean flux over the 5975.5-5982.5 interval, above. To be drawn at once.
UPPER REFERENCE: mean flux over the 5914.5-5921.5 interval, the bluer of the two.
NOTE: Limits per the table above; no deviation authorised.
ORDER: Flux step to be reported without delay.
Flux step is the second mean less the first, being -0.2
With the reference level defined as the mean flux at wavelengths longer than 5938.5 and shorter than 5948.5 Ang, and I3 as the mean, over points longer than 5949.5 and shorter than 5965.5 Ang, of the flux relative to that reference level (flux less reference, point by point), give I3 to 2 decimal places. -0.24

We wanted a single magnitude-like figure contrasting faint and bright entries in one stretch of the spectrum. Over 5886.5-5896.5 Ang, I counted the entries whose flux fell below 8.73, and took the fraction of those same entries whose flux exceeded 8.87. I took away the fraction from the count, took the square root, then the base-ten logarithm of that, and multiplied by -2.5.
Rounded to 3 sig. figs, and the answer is -1.25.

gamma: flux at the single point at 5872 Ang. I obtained 9.26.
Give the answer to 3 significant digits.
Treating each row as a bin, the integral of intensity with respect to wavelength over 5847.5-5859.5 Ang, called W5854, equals 105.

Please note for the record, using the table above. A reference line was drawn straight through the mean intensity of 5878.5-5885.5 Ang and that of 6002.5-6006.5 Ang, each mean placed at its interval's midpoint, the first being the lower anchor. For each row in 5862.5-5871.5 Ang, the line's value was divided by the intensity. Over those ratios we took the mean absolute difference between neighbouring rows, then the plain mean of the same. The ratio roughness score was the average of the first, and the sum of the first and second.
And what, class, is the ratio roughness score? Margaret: 0.481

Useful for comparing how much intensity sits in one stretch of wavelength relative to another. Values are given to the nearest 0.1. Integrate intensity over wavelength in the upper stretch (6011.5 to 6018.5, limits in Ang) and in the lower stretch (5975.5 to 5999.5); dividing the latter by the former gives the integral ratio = 3.5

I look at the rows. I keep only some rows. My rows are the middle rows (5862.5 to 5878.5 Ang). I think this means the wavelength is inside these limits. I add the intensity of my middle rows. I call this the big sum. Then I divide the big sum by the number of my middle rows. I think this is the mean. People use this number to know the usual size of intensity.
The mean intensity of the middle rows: 9.09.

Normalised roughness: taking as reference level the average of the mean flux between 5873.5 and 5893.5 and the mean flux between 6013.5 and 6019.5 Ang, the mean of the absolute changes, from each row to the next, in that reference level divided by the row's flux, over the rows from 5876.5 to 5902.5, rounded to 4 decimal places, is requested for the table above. 0.0205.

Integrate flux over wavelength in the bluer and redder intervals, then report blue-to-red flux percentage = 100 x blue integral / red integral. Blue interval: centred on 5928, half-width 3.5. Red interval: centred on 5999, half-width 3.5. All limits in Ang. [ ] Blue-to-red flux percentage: 101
